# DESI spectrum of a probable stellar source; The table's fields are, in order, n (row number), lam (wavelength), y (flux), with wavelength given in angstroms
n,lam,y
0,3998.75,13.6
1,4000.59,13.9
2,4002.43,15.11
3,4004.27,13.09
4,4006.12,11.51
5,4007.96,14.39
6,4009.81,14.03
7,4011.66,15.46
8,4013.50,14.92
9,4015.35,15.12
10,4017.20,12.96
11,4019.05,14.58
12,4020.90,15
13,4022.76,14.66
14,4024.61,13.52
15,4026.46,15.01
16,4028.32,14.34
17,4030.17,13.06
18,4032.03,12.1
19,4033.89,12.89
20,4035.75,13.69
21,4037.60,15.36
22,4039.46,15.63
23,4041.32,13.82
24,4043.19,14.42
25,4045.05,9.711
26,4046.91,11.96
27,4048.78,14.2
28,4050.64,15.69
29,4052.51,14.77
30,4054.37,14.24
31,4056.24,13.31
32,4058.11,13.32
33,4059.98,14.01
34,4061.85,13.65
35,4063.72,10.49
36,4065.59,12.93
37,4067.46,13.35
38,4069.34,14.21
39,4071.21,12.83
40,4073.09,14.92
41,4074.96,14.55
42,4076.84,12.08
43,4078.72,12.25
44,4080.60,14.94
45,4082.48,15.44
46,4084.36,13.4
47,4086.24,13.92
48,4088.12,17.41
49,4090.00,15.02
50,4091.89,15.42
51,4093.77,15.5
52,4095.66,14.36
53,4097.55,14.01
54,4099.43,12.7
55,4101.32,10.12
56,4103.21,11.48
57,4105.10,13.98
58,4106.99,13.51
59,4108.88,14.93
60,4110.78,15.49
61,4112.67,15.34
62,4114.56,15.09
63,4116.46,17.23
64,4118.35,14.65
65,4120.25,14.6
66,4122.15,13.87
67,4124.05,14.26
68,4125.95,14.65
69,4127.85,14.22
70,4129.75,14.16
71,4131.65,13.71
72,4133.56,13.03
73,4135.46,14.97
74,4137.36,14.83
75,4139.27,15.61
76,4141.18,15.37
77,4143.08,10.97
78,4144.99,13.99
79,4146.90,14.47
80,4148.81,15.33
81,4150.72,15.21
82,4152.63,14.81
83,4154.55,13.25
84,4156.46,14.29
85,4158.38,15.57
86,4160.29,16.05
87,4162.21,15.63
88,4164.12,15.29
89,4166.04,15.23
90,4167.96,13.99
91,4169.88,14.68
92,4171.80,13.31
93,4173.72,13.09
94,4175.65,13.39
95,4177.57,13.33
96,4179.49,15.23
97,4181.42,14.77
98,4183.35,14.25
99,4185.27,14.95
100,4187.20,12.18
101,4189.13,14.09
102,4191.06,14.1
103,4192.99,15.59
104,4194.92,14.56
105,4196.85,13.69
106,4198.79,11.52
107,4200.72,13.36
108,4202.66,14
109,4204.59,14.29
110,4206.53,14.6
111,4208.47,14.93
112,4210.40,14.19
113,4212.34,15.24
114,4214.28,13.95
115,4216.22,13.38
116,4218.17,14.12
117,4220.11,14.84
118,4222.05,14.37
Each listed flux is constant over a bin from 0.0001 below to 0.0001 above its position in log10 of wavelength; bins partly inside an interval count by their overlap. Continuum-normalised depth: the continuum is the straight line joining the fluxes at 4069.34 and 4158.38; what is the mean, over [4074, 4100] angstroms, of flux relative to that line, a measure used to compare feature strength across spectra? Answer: 0.99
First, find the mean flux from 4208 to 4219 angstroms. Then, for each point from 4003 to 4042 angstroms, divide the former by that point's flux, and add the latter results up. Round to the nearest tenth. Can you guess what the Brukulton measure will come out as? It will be 21.5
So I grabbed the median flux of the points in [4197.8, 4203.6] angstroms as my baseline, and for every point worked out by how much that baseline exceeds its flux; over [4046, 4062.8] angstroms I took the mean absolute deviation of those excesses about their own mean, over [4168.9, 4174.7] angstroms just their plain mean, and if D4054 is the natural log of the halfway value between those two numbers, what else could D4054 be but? -1.56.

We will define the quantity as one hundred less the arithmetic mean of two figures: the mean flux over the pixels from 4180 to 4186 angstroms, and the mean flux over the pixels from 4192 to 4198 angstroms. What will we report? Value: 85.4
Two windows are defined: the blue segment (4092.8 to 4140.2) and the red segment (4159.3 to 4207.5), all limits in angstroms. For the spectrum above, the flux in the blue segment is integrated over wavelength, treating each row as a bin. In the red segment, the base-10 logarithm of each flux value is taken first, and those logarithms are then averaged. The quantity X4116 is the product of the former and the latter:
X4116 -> 778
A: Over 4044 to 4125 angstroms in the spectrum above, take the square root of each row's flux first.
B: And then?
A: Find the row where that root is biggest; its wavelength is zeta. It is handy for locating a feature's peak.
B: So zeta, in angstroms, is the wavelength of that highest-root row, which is 4088.12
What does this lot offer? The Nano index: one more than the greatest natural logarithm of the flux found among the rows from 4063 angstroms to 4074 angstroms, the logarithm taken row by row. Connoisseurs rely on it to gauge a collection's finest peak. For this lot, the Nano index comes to 3.70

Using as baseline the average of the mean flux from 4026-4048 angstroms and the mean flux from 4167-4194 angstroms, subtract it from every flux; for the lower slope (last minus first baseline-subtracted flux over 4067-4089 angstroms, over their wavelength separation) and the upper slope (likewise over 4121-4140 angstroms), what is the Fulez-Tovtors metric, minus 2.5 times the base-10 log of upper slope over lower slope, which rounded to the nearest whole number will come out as 1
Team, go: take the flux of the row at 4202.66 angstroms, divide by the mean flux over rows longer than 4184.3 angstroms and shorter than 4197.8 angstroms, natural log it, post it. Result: -0.012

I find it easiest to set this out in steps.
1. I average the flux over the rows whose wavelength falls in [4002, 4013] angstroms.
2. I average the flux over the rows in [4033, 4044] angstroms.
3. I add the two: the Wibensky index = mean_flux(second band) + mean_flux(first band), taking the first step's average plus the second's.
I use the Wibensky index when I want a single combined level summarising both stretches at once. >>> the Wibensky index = 28.2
